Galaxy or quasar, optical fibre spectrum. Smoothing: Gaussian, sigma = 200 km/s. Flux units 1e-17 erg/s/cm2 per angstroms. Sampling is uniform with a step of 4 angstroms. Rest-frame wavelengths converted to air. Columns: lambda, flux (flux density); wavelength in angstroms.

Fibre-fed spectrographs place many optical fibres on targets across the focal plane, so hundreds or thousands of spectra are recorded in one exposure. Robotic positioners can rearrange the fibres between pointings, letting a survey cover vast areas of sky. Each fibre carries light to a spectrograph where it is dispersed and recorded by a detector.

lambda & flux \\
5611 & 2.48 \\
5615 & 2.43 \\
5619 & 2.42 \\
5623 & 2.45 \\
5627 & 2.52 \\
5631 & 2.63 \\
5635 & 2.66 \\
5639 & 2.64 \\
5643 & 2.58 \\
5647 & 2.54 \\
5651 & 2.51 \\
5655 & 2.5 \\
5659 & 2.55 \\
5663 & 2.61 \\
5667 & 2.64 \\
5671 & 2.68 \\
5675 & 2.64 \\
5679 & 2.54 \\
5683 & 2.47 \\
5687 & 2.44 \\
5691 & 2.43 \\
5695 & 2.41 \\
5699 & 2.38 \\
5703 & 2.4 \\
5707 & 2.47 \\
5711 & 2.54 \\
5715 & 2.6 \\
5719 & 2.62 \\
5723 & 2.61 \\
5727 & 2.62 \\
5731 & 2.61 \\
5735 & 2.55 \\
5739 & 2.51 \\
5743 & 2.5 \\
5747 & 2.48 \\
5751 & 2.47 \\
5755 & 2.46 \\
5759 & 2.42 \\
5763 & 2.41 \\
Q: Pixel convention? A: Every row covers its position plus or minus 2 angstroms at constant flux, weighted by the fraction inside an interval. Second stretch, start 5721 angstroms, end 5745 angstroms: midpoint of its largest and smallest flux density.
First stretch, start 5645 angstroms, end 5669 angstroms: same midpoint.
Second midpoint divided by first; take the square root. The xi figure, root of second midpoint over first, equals 1.00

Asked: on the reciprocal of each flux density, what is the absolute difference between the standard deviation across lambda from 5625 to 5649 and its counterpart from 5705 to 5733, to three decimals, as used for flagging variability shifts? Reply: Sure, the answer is 0.000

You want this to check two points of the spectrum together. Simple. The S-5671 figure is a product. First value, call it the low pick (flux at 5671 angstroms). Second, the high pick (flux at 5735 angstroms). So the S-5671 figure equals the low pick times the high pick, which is 6.83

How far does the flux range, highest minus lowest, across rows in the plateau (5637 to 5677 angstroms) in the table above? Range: 0.18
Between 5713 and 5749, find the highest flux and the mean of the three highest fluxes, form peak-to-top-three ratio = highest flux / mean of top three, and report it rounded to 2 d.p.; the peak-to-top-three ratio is 1.00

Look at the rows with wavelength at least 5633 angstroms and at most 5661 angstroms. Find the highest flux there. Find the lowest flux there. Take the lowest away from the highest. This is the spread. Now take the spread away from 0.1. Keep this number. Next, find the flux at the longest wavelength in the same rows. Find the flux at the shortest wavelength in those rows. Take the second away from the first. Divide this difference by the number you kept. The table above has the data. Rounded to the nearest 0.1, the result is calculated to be 1.8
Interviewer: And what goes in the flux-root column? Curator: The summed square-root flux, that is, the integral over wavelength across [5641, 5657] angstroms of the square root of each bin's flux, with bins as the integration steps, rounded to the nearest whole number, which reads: 25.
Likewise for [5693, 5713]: 31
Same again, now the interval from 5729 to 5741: 19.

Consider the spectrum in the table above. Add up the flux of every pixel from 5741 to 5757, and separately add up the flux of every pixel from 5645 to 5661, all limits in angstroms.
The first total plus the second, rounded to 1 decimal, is 20.0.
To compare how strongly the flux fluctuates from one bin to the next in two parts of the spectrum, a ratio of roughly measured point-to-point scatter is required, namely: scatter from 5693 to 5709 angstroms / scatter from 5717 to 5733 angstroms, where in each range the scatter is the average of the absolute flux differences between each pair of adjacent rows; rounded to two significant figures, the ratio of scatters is 4.0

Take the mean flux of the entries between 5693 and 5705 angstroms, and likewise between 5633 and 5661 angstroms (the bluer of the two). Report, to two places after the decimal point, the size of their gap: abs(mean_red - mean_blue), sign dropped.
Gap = 0.17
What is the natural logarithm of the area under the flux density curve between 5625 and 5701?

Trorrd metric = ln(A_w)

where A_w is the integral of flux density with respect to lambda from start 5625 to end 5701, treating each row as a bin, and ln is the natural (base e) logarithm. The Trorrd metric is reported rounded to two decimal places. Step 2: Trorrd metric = 5.27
